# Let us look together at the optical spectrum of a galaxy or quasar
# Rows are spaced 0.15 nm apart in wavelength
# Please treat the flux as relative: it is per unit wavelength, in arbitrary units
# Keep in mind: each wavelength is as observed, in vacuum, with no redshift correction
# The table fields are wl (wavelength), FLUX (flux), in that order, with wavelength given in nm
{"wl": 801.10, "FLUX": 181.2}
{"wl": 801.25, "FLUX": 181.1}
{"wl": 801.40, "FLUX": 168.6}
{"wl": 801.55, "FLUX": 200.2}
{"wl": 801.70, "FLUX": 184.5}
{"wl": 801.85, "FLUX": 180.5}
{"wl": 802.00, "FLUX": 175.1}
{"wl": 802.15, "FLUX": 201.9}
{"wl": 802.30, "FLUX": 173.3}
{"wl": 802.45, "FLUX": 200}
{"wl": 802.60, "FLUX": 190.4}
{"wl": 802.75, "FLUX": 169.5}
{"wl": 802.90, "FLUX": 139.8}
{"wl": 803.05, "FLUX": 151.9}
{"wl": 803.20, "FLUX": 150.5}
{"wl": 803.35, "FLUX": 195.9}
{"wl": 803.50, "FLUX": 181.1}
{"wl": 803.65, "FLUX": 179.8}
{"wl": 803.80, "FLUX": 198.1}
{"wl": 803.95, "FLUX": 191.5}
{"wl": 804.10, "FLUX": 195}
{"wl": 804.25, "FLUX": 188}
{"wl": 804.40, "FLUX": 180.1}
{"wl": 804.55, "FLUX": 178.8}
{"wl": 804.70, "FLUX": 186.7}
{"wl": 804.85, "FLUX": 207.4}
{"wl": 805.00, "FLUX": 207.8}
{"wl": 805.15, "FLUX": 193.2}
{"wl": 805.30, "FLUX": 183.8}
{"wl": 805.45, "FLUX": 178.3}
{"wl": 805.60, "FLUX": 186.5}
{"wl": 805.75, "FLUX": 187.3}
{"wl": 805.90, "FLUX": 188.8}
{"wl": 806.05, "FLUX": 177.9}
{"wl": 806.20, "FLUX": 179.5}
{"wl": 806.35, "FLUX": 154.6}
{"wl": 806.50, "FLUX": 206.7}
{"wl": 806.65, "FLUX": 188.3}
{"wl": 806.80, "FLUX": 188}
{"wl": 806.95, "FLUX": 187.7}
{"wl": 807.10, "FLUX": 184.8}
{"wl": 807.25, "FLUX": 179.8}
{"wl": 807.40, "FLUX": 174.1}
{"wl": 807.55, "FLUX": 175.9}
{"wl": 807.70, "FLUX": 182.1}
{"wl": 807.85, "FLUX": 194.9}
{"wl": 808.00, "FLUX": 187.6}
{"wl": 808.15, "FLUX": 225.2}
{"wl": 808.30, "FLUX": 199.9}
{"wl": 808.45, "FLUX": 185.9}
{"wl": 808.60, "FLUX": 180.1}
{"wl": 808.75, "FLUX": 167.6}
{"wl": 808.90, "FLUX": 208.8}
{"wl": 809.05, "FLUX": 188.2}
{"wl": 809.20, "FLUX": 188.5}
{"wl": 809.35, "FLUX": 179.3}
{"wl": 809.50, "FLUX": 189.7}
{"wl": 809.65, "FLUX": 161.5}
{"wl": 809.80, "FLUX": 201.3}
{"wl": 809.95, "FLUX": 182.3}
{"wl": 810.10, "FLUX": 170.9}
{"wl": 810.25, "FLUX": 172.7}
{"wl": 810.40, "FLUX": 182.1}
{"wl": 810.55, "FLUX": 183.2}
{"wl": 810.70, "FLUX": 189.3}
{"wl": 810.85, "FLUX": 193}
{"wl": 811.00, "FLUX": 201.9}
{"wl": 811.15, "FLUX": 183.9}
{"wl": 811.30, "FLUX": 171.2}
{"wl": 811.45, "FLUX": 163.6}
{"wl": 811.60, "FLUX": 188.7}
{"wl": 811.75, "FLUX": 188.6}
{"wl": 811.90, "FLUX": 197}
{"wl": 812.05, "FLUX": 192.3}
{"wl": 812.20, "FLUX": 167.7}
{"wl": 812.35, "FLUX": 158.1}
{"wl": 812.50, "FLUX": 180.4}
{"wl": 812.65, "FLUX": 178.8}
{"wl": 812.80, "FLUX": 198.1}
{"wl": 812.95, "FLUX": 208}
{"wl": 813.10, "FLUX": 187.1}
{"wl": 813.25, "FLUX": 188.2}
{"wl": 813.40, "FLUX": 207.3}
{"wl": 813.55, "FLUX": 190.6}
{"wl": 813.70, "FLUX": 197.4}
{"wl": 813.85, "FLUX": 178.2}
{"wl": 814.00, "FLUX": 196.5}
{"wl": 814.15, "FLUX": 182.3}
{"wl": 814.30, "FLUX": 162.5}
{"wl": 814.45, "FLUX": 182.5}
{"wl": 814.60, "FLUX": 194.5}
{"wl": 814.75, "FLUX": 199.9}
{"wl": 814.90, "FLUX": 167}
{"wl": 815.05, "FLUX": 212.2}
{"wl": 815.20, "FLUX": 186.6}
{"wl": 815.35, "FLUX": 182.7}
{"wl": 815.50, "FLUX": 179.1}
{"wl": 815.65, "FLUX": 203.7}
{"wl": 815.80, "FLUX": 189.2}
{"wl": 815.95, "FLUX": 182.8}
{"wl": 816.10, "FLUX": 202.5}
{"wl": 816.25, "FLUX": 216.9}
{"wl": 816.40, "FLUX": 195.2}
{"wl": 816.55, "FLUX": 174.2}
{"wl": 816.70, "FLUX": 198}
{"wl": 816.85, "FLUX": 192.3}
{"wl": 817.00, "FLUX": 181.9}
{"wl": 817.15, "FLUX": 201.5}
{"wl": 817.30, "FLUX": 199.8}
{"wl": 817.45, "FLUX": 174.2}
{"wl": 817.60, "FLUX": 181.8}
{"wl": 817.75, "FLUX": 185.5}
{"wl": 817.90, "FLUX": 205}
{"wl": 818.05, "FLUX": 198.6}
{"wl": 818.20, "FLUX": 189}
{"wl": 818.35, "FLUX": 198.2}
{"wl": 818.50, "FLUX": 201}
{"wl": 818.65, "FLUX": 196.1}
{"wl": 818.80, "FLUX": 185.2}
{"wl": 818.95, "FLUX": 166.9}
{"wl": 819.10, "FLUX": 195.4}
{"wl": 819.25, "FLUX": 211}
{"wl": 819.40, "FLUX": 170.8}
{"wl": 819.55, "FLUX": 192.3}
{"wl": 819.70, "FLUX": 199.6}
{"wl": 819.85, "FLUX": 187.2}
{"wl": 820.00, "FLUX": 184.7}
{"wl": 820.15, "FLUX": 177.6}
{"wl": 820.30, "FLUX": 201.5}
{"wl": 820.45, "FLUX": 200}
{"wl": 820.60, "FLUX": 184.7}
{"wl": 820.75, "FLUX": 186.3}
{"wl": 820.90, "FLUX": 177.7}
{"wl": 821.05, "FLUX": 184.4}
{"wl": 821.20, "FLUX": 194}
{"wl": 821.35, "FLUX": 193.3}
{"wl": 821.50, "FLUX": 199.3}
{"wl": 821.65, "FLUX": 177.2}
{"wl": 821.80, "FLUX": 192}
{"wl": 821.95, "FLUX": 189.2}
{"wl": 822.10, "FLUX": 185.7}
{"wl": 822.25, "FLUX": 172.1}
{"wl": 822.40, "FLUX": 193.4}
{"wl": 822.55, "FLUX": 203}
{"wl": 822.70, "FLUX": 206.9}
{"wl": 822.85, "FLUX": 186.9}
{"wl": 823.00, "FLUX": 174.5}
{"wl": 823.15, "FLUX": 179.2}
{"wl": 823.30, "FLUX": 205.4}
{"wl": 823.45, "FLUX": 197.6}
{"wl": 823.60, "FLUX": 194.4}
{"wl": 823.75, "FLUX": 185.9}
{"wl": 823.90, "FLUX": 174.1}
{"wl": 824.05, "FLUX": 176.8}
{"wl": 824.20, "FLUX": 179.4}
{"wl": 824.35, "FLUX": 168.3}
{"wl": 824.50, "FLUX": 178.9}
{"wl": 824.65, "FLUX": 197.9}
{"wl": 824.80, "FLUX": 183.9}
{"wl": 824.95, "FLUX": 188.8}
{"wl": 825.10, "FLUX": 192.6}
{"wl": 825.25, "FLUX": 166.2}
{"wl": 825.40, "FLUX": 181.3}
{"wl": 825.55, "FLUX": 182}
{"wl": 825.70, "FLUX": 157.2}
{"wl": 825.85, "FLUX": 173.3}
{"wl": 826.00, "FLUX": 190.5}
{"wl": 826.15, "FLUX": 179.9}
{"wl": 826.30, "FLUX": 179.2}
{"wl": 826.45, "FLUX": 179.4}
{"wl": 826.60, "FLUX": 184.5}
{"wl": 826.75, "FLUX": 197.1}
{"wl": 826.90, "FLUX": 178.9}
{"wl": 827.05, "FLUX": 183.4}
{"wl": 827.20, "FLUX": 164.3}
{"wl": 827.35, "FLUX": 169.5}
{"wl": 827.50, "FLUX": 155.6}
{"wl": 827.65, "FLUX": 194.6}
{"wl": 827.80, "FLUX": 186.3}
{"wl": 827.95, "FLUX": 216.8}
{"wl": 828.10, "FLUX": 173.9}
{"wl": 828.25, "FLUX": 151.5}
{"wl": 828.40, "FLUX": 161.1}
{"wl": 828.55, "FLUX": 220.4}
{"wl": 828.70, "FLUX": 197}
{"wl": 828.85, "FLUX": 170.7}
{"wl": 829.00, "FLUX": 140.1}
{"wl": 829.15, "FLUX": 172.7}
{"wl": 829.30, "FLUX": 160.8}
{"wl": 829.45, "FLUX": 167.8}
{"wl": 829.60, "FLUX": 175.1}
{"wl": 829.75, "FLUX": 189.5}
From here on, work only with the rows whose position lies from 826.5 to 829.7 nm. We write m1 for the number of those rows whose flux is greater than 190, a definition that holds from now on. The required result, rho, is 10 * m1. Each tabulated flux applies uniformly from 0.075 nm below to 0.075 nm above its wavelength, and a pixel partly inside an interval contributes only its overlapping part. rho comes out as 50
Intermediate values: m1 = 5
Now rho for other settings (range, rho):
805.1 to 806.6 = 20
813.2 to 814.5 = 40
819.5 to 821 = 40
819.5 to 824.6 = 140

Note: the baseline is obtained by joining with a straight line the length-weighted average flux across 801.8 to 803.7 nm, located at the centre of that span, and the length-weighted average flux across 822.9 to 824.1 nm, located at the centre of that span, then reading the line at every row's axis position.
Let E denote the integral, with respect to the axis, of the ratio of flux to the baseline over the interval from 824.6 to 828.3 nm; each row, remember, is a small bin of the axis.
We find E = 3.56 nm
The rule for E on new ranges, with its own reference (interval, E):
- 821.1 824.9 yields 3.83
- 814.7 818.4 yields 3.88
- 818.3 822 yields 3.80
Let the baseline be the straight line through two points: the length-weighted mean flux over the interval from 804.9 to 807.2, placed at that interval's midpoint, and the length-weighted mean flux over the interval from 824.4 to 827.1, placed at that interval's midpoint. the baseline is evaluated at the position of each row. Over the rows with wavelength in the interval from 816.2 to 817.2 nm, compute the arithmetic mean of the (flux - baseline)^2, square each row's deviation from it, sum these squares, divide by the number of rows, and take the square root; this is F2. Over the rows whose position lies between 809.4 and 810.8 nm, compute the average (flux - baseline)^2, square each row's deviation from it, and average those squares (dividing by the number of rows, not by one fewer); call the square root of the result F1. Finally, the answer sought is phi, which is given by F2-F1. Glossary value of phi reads 164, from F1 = 180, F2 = 344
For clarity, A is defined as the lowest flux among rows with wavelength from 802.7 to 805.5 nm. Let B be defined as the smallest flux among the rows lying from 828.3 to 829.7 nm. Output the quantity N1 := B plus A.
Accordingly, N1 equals 280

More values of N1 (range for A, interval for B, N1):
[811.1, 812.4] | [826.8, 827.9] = 314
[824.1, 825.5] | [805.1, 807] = 321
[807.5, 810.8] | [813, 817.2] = 324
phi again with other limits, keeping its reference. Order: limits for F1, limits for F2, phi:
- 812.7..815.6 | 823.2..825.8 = -47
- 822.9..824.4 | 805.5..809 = 216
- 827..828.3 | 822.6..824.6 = -229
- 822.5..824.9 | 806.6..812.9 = 87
